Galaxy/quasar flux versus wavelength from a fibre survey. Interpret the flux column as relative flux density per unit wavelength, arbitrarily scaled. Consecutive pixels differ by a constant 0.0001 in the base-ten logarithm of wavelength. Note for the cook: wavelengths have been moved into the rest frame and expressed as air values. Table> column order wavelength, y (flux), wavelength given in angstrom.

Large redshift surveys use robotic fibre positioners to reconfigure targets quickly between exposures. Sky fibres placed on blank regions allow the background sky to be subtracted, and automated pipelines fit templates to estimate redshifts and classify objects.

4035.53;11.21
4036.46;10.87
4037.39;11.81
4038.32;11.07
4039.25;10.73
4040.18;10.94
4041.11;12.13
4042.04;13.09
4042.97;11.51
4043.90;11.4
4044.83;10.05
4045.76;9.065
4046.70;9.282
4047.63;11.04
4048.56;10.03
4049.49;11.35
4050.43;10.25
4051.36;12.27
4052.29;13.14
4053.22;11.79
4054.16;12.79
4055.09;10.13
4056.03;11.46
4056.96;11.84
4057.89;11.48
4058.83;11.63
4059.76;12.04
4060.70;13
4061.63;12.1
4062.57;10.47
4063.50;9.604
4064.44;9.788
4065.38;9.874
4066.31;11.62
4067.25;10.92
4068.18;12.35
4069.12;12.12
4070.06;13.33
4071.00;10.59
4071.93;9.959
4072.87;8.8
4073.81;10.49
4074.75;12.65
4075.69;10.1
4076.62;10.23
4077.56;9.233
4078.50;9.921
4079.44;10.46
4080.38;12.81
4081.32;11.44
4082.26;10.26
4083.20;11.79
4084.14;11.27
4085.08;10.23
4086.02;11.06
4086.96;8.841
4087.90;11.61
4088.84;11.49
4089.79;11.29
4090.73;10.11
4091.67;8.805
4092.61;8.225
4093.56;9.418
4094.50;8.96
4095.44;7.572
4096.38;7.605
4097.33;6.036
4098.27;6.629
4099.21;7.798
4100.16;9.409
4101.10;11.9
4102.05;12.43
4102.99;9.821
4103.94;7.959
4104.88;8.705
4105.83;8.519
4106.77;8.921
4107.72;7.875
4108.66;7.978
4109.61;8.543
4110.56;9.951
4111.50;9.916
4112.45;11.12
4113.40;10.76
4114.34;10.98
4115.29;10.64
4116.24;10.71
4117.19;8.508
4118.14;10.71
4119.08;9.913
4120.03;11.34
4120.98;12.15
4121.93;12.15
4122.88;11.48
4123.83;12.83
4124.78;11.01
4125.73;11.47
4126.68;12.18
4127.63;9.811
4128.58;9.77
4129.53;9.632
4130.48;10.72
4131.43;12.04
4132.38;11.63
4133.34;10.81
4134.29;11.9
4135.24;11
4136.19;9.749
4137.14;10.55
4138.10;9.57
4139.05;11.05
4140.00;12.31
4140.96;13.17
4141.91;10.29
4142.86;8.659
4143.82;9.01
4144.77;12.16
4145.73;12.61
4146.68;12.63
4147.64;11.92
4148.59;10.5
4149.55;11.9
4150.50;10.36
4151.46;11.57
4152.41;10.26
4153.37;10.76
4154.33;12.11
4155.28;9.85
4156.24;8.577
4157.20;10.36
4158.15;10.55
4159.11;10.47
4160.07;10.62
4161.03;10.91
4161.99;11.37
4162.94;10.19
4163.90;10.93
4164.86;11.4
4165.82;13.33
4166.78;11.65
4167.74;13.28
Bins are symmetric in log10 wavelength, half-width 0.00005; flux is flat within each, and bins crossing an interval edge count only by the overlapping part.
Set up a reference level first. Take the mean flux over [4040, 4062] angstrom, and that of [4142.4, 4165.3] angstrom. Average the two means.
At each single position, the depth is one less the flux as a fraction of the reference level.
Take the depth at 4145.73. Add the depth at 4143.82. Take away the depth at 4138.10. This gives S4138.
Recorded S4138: -0.08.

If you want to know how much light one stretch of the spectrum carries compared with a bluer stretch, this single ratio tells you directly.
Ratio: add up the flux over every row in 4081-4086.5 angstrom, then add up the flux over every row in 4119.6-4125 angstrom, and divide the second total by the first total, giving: 1.07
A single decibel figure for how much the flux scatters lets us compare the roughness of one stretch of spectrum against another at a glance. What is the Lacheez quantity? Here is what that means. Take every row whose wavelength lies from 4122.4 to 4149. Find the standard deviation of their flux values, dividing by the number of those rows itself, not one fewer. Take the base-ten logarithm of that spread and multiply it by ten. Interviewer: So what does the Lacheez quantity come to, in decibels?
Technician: 0.78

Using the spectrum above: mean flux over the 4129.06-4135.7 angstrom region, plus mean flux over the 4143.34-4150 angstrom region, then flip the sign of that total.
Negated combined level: -22.6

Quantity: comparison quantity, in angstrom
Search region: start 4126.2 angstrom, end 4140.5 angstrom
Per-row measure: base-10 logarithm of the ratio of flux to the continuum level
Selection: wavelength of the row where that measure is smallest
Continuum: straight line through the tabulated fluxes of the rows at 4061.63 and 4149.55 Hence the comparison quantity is 4138.10 angstrom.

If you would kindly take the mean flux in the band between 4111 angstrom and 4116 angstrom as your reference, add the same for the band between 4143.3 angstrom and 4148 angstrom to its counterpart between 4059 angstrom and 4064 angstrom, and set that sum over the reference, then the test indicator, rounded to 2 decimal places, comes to 2.16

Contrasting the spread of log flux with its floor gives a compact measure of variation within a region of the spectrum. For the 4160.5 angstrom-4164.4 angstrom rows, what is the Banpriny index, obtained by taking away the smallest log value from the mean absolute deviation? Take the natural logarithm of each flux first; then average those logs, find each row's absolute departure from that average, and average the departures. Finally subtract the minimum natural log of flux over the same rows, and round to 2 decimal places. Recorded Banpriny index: -2.29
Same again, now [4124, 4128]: -2.22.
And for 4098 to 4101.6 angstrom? -1.70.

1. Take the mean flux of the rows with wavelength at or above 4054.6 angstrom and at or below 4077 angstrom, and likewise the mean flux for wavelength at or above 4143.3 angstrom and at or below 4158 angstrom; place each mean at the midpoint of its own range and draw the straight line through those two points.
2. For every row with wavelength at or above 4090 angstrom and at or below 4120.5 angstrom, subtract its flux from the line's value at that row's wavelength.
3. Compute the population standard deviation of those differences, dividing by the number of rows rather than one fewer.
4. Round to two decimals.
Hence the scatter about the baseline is 1.51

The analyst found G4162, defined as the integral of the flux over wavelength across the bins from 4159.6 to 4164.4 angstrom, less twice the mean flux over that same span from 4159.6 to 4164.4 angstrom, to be 30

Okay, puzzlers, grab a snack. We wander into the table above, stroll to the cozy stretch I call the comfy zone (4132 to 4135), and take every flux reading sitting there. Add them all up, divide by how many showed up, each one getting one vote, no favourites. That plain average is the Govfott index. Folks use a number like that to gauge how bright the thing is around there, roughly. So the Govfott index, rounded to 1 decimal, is 11.4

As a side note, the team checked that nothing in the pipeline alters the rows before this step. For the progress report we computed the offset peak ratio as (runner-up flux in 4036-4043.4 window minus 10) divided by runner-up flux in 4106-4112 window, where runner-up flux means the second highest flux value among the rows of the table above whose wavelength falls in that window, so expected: 0.21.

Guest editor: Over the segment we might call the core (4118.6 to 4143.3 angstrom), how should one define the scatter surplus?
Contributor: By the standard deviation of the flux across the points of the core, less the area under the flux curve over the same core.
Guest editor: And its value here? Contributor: -272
